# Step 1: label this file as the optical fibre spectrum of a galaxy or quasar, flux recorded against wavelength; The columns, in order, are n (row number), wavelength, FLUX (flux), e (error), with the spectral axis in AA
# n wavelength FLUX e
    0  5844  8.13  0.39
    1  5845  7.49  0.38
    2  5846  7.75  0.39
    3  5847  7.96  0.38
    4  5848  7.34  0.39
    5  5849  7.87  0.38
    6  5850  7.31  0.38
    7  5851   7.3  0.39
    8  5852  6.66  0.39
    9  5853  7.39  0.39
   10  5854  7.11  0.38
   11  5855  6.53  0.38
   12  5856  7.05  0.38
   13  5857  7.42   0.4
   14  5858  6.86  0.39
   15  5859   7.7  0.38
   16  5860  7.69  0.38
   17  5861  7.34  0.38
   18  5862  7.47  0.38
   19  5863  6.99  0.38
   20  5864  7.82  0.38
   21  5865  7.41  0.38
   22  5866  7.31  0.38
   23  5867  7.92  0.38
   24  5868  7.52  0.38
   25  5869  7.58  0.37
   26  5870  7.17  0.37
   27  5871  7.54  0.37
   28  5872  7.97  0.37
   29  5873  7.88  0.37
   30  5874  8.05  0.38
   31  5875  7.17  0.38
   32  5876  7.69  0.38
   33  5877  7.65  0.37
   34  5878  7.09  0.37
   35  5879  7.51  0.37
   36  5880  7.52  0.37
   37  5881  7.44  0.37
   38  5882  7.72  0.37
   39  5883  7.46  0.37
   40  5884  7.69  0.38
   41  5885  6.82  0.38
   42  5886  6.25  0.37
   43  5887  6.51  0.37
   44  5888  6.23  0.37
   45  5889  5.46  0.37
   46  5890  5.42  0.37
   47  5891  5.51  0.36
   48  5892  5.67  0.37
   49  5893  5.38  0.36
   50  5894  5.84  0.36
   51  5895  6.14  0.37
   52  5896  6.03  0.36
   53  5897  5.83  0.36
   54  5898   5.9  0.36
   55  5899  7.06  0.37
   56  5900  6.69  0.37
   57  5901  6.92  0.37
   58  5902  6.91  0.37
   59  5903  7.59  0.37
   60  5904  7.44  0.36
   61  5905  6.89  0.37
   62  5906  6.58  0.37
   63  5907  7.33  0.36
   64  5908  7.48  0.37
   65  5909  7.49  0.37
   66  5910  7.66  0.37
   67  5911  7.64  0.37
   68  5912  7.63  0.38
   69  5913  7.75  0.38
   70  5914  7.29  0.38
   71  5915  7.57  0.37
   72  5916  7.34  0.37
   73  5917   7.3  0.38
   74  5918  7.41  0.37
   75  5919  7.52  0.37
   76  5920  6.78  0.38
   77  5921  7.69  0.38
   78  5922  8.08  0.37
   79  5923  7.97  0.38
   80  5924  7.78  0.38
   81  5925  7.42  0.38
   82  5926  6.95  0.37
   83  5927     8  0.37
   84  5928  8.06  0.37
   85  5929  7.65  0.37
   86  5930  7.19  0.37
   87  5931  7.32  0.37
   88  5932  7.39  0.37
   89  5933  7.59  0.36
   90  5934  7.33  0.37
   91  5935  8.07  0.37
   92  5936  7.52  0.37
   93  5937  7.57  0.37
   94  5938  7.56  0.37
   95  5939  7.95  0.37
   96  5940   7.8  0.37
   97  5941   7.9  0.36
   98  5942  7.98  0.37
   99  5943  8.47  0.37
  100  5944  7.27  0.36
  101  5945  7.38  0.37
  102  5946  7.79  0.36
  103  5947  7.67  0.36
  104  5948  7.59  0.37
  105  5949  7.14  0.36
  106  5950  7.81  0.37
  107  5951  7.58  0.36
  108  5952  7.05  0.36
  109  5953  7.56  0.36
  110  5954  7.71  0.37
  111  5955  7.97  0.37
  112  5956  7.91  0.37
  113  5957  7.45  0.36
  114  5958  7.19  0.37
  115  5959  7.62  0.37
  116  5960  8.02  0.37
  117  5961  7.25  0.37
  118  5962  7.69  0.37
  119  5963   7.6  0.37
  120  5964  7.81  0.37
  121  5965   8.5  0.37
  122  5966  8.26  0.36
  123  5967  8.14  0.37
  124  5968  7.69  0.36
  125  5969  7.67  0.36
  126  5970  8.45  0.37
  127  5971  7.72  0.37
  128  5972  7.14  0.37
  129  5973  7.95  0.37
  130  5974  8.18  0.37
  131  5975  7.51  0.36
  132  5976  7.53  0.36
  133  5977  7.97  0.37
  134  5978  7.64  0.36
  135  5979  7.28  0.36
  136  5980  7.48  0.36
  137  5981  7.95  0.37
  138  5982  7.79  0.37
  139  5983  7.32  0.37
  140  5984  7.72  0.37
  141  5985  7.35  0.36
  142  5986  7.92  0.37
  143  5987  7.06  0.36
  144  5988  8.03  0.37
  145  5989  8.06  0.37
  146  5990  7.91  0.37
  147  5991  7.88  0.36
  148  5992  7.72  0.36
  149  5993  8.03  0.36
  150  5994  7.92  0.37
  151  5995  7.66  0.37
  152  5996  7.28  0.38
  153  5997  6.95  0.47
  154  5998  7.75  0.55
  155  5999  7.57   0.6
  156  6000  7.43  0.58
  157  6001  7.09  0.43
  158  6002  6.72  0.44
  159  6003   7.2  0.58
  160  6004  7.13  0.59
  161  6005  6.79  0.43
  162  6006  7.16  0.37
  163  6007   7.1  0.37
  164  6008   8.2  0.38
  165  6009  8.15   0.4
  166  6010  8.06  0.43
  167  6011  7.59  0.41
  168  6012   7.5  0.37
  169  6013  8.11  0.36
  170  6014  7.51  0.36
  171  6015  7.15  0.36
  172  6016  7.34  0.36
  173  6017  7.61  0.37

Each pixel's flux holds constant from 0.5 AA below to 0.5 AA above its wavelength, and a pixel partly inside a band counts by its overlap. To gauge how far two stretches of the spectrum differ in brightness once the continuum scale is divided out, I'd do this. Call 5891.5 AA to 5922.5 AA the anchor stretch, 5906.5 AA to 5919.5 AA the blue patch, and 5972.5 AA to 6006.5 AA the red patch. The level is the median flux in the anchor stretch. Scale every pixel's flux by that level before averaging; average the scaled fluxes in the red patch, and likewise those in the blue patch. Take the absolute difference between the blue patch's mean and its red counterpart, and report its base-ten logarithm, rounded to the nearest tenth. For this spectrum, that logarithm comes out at -2.1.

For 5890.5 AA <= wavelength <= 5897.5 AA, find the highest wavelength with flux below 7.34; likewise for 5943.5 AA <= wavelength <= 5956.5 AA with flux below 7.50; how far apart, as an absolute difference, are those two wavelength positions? 55 AA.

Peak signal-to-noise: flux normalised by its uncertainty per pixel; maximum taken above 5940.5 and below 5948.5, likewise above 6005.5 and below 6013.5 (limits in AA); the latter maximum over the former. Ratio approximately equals 0.98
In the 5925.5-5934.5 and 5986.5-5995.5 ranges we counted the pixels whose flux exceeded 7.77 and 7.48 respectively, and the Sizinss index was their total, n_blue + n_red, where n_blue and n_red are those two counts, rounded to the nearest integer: 10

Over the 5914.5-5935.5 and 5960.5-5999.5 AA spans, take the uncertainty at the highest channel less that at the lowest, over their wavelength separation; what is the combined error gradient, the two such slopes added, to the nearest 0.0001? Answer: 0.0061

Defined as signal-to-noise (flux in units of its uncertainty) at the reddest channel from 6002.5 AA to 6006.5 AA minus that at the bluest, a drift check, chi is 7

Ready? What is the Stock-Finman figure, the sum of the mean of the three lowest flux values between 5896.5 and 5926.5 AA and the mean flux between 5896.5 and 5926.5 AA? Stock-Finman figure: 13.4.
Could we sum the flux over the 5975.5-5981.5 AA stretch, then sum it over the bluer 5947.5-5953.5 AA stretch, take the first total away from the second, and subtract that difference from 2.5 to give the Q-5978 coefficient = 3.6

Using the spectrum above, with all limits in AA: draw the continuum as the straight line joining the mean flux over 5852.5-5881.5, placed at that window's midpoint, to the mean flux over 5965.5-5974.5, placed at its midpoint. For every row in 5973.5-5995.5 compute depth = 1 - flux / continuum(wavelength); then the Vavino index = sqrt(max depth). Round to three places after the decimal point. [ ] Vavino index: 0.341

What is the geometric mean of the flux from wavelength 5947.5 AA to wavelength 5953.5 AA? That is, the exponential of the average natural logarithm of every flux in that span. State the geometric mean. 7.5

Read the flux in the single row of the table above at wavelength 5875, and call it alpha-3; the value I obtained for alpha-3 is 7.17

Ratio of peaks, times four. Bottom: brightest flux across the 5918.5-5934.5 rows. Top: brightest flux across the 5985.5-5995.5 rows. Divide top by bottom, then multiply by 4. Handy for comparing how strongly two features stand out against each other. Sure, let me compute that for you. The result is 4.0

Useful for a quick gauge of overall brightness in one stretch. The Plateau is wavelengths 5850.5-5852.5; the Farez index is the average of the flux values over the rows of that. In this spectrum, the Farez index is 6.98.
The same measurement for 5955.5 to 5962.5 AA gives 7.59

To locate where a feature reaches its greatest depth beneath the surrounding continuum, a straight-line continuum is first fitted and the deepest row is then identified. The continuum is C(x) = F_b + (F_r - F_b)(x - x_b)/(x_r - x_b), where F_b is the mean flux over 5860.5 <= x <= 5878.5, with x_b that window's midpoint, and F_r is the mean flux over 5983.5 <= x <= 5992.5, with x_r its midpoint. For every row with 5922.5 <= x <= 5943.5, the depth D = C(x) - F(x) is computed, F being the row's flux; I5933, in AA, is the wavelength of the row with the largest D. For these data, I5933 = 5926 AA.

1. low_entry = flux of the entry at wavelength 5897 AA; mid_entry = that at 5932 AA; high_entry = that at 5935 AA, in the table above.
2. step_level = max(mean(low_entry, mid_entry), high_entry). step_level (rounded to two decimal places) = 8.07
